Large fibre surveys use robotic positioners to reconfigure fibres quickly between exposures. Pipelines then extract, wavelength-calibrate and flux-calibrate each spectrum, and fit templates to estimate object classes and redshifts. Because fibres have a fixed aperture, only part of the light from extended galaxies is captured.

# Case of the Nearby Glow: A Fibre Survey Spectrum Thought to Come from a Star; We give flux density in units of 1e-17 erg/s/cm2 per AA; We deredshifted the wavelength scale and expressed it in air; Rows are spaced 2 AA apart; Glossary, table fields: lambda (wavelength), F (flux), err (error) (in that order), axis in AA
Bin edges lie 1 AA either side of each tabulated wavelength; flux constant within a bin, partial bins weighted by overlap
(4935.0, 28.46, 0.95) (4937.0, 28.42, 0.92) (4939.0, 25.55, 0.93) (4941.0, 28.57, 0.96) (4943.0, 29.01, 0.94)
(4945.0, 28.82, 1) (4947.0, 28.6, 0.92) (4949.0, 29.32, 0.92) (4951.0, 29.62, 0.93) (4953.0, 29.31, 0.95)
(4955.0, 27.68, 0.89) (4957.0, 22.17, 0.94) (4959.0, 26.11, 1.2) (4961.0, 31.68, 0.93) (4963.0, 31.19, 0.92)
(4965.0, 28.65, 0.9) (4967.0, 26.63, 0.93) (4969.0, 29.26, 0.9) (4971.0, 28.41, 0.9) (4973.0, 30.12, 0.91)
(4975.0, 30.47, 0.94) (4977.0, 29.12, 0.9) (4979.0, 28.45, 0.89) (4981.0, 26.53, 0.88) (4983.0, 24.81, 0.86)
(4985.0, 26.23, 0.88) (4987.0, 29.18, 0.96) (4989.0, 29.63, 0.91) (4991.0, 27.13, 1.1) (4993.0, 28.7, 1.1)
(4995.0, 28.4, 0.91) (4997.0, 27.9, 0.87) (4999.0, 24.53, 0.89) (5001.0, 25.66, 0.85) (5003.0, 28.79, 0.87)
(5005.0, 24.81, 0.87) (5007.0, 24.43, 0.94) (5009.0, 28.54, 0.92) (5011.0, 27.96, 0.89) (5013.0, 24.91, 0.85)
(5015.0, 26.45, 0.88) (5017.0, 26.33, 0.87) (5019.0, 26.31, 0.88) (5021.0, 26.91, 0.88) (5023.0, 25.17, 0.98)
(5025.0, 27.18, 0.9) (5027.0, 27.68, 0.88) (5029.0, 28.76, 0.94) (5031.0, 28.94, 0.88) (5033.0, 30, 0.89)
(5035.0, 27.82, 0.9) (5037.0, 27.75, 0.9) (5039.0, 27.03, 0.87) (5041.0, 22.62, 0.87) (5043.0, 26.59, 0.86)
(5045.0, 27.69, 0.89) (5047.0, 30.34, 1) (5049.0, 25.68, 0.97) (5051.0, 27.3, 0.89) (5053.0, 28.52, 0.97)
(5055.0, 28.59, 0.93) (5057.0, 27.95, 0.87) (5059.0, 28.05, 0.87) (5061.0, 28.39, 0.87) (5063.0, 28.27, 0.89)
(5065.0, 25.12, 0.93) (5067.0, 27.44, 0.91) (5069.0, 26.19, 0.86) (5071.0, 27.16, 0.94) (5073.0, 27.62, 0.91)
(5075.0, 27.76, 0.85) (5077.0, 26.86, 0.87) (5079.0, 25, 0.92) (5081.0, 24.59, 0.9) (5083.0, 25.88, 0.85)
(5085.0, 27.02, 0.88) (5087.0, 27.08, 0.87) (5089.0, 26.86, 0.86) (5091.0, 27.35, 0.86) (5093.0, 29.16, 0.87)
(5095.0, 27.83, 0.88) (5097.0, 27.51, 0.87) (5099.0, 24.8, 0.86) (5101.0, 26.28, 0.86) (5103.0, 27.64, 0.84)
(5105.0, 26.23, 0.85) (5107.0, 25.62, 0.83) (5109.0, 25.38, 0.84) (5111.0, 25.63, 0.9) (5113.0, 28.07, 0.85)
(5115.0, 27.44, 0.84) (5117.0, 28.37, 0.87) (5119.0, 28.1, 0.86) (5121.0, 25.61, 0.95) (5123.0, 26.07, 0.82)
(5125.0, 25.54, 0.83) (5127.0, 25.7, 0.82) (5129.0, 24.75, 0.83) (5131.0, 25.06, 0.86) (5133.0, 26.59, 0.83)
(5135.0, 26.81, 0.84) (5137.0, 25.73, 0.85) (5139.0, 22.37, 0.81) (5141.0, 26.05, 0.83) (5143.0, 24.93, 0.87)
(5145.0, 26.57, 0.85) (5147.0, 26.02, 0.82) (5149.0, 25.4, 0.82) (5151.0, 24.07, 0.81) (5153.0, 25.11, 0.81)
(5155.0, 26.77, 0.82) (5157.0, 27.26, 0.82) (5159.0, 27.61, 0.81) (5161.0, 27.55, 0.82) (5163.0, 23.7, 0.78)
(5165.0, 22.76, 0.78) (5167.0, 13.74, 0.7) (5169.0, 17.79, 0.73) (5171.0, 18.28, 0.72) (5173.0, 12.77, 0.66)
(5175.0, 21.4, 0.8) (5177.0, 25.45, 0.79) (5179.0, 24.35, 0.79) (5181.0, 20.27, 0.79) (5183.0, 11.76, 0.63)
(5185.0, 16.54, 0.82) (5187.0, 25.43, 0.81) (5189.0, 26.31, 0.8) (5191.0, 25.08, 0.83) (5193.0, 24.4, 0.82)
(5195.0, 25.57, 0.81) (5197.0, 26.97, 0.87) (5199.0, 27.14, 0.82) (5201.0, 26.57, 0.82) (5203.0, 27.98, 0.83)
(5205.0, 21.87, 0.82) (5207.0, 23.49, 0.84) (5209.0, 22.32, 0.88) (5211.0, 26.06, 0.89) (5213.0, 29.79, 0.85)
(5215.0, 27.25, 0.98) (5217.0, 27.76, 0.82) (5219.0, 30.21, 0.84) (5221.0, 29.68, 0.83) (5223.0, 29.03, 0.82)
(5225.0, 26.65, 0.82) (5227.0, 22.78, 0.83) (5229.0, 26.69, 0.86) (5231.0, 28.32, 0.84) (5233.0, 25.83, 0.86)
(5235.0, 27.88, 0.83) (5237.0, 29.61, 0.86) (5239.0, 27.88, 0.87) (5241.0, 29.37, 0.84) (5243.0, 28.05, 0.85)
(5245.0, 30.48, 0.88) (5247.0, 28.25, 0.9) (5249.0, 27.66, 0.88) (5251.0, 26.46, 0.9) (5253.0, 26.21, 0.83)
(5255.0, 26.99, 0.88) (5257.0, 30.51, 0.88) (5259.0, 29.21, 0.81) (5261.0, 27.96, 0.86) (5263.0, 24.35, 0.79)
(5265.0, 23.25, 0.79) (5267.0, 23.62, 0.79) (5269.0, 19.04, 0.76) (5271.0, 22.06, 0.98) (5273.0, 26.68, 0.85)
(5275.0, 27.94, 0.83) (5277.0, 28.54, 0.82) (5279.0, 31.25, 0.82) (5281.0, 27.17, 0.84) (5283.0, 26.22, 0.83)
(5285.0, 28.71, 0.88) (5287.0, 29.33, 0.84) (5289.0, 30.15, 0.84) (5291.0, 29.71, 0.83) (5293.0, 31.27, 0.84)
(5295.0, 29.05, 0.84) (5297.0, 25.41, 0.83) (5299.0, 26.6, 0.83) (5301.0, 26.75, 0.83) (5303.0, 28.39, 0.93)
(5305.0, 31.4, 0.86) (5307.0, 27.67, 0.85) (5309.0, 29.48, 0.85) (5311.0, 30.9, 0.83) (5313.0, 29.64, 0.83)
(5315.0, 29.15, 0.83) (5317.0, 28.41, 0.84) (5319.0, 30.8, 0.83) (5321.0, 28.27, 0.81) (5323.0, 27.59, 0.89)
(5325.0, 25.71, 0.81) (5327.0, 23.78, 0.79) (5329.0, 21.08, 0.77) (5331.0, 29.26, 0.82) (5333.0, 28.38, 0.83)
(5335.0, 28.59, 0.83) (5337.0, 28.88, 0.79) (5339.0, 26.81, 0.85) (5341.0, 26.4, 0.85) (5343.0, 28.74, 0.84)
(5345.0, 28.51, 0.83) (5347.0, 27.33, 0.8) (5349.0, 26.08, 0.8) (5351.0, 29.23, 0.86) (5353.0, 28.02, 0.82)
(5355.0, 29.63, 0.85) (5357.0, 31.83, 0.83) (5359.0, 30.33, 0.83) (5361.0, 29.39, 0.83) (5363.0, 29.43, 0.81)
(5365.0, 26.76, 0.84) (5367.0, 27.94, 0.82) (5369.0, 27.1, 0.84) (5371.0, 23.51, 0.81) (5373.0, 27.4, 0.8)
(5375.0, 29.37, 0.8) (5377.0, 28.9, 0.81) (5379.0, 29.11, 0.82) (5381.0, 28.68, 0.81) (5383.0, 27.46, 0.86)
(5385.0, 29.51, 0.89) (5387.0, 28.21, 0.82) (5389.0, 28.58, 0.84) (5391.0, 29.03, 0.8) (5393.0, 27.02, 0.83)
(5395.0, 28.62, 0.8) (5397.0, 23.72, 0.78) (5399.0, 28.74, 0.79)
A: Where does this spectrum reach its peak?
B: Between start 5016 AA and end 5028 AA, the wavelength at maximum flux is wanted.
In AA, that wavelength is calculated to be 5027.0 AA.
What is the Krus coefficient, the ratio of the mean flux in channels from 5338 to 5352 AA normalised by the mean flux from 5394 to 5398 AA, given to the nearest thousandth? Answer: 1.054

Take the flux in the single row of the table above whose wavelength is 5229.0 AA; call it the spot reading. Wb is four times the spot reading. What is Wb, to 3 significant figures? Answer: 107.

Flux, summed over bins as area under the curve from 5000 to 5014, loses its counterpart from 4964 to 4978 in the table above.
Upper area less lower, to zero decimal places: -35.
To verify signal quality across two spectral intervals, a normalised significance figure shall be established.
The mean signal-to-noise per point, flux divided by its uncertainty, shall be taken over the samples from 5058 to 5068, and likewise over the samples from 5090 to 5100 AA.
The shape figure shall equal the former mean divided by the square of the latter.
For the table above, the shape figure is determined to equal 0.0310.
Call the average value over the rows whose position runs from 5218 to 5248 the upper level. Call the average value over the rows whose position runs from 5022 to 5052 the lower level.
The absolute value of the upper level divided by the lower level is 1.02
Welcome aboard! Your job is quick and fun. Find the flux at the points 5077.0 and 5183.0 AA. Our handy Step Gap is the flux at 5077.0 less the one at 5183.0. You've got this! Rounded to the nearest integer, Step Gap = 15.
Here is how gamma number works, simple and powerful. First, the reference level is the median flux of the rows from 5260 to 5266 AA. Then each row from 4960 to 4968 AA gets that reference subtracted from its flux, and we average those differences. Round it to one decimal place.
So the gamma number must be 5.2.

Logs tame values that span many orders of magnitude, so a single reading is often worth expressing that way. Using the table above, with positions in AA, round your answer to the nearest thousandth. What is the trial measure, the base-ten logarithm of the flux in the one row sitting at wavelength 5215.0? 1.435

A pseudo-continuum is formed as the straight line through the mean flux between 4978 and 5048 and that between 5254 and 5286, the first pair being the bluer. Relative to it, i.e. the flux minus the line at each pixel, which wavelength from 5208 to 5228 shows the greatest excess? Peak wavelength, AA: 5219.0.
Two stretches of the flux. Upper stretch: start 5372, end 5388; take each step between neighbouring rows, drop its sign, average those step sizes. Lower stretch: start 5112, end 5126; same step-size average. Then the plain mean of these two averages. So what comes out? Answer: 0.99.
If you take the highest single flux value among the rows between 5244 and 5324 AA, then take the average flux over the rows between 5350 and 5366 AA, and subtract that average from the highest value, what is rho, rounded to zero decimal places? 2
